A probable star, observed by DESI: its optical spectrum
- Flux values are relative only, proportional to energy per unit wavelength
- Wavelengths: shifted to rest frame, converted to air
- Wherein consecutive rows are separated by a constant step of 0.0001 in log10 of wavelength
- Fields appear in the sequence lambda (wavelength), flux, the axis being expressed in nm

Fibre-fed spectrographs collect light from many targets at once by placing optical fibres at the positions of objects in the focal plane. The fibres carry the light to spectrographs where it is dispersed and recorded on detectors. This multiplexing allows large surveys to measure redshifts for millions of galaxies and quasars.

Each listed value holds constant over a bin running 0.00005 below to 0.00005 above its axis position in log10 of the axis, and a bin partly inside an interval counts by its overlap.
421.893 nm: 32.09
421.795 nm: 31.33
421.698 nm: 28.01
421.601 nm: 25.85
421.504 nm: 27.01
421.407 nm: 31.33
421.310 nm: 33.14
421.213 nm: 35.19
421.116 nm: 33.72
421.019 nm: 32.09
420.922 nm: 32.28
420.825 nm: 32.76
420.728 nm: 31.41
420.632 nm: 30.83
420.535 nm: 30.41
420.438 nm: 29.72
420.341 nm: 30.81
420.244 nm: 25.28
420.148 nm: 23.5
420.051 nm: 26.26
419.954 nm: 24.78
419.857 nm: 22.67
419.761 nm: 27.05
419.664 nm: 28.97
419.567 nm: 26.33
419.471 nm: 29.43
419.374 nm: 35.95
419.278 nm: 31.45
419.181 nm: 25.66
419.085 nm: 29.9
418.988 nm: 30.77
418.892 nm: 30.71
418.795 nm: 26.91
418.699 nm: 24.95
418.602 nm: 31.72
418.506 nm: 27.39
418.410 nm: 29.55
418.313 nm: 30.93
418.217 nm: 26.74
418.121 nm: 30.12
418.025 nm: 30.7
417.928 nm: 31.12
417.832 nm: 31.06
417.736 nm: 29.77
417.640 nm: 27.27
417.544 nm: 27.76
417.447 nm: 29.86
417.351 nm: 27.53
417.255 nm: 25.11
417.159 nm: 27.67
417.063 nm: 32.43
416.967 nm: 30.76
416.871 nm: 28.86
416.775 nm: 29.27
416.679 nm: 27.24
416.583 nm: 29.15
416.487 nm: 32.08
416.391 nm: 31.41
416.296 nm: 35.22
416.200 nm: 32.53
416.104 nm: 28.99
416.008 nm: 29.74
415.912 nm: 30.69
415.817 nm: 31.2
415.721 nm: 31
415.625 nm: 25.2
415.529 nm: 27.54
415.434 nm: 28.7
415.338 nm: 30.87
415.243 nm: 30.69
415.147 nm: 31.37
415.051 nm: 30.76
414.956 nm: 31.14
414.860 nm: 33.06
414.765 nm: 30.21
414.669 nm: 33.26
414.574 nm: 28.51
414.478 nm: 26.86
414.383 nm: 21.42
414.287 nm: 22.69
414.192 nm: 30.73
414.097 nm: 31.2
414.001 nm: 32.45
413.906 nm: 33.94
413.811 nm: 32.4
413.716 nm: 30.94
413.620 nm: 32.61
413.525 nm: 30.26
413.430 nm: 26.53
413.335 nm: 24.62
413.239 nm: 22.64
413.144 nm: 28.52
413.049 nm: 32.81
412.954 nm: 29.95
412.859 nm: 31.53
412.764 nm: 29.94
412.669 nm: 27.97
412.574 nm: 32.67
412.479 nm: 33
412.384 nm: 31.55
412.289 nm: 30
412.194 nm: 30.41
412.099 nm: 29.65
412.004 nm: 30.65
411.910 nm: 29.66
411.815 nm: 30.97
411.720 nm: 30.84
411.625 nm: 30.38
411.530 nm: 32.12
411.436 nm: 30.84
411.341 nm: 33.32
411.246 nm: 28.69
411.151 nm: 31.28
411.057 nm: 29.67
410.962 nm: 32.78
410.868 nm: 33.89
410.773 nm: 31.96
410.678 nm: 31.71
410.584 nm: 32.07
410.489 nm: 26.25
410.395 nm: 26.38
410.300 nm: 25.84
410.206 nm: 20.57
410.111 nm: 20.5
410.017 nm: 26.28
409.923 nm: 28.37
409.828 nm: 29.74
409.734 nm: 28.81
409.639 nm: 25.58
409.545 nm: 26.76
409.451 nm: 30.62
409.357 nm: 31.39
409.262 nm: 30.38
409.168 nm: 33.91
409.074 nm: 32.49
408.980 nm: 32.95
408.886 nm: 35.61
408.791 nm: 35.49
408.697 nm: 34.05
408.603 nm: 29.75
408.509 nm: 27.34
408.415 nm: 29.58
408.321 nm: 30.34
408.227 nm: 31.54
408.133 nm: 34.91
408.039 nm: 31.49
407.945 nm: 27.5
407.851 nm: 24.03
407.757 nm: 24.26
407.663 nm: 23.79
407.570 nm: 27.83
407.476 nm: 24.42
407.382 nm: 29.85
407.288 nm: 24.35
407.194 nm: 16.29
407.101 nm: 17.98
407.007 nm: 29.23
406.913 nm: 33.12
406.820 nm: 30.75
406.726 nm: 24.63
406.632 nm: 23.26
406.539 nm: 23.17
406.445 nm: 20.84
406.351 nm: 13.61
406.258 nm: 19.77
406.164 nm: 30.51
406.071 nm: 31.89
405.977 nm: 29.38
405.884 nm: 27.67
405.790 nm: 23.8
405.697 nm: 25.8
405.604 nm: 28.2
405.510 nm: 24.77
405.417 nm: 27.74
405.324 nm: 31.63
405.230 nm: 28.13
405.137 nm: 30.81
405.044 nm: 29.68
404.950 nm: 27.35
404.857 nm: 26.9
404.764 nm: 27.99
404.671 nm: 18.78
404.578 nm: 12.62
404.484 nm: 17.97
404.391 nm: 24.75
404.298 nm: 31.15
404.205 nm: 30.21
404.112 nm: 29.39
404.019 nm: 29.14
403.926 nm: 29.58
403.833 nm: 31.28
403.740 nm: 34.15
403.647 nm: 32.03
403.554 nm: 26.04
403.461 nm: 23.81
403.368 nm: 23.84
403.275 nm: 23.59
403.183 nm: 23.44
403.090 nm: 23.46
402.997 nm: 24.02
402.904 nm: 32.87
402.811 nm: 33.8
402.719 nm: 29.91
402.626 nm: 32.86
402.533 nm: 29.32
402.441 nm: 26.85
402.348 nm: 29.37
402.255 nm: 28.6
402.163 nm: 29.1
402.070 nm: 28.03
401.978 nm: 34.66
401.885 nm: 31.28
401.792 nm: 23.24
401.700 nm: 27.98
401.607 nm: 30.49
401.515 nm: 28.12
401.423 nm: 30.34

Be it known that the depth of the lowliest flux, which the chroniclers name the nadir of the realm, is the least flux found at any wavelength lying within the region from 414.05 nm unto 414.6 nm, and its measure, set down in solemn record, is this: 21.42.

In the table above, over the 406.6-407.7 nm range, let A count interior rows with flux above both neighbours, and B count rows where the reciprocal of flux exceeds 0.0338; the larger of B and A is 9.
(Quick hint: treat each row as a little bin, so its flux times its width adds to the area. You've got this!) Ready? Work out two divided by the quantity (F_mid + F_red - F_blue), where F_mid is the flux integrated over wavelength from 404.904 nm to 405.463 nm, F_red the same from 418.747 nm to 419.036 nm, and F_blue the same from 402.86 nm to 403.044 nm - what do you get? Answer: 0.10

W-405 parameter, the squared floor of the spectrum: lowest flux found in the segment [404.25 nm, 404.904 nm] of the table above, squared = 159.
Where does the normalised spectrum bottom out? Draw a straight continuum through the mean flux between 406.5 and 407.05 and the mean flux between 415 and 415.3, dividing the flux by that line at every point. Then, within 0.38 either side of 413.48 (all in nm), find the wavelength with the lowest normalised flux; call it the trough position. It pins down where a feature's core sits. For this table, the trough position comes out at 413.239 nm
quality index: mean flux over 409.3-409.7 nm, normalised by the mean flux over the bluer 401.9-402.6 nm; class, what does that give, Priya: 0.97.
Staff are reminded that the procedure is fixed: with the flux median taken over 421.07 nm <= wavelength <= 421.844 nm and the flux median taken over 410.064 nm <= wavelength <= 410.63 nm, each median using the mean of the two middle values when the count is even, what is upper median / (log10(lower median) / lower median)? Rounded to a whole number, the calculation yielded 576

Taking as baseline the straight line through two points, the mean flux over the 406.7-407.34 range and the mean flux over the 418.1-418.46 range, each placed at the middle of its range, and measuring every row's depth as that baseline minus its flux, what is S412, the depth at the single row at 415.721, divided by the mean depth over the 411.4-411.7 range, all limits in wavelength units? 0.6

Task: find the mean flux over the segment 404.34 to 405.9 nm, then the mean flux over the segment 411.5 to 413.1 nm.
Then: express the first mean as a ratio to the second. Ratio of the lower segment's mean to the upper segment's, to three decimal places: 0.829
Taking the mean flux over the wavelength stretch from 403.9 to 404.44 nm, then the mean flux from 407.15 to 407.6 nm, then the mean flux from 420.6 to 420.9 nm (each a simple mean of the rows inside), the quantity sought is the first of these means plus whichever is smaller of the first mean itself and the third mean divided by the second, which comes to 30.3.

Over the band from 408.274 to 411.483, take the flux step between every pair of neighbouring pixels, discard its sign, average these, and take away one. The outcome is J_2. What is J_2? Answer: 1.10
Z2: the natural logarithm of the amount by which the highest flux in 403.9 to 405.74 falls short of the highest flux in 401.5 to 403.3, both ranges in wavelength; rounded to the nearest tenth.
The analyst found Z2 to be 1.1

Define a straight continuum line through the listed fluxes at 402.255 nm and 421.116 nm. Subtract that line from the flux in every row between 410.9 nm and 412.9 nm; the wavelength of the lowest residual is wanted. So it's 412.669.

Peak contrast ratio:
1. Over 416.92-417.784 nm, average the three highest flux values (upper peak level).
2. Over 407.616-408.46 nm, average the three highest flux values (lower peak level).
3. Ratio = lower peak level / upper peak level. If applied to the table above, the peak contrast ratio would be 1.05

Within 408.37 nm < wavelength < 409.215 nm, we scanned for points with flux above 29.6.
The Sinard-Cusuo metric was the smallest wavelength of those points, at 408.603 nm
